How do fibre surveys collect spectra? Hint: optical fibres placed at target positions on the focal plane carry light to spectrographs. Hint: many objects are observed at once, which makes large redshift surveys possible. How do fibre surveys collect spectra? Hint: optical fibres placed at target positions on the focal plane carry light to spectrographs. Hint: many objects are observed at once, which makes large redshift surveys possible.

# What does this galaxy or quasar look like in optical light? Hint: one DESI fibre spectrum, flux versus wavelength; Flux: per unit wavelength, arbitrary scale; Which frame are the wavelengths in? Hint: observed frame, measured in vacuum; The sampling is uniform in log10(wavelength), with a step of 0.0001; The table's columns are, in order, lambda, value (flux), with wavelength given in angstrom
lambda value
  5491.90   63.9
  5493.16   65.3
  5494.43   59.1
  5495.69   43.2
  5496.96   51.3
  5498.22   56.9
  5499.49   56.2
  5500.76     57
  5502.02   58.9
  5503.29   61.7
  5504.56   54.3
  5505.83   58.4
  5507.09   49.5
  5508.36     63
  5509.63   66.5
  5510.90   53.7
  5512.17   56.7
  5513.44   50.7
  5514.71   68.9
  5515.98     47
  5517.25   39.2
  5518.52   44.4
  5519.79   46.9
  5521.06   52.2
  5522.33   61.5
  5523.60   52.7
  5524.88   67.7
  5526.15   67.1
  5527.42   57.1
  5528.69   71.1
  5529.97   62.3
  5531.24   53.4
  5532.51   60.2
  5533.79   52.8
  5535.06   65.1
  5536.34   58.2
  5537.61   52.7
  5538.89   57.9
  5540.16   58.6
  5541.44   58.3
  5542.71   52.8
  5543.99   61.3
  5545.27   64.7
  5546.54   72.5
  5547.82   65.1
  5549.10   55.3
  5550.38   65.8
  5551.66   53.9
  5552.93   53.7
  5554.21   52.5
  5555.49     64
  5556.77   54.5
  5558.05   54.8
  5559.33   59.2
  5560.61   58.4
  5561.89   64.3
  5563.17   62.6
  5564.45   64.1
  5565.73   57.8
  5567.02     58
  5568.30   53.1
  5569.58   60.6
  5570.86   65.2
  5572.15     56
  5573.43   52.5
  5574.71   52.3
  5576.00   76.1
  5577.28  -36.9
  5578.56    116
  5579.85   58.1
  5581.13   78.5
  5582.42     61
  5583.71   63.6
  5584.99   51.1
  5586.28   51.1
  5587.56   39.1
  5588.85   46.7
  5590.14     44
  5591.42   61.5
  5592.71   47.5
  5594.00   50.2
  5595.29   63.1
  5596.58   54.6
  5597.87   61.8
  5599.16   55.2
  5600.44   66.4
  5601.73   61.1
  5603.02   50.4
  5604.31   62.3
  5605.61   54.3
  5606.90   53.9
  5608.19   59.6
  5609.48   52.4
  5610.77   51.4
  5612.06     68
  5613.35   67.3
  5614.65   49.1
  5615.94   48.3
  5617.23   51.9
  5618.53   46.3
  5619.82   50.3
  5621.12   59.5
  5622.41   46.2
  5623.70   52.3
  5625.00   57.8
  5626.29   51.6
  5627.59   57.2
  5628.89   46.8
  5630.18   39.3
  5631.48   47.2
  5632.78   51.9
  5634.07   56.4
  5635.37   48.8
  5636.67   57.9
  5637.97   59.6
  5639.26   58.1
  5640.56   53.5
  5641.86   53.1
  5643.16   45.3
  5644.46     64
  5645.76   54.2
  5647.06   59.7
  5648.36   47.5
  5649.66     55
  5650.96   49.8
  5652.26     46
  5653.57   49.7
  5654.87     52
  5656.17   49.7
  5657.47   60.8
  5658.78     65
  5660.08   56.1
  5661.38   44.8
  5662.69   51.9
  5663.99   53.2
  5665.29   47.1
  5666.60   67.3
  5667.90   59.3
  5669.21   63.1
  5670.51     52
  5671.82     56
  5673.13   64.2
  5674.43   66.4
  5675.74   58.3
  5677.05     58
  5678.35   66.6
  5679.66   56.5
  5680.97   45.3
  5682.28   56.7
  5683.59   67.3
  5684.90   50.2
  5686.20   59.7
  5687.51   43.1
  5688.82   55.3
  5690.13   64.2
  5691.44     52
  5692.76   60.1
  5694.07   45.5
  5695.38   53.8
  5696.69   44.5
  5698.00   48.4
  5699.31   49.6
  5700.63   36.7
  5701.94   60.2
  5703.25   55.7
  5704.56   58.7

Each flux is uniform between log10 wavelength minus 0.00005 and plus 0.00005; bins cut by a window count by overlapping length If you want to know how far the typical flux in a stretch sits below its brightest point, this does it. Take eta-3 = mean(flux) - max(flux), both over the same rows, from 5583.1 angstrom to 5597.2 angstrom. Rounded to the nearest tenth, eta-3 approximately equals -11.6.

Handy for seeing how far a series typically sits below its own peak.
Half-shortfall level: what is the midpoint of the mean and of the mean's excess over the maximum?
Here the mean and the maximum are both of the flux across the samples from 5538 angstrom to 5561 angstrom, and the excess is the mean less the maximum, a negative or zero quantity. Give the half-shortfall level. 22.8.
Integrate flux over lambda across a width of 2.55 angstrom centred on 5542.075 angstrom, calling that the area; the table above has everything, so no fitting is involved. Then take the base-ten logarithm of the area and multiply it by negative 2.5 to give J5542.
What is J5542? -5.38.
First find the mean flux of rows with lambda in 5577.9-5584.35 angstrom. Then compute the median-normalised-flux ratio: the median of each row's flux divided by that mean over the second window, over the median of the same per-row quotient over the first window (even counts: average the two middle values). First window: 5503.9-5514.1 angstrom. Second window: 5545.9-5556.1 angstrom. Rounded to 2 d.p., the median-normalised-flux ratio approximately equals 1.07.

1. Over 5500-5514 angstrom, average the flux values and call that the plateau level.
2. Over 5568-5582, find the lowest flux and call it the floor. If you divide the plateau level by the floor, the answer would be -1.55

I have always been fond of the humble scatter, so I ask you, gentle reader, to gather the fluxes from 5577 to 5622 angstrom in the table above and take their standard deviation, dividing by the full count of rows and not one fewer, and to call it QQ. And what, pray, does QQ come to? 20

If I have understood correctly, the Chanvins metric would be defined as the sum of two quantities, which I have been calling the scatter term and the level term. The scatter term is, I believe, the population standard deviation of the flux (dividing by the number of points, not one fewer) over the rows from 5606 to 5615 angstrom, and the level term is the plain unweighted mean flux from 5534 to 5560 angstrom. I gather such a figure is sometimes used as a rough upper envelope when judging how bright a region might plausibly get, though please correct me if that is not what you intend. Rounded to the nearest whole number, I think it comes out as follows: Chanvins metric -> 66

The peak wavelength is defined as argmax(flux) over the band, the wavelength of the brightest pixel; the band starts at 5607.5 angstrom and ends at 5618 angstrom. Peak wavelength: 5612.06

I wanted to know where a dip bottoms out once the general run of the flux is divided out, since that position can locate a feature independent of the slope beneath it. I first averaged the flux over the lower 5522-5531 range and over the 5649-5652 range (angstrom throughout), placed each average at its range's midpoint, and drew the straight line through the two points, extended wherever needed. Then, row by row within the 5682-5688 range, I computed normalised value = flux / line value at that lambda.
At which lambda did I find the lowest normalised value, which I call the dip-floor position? 5687.51 angstrom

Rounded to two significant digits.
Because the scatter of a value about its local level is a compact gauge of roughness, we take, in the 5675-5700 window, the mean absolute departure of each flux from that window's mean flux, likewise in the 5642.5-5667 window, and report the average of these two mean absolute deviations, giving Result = 5.8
